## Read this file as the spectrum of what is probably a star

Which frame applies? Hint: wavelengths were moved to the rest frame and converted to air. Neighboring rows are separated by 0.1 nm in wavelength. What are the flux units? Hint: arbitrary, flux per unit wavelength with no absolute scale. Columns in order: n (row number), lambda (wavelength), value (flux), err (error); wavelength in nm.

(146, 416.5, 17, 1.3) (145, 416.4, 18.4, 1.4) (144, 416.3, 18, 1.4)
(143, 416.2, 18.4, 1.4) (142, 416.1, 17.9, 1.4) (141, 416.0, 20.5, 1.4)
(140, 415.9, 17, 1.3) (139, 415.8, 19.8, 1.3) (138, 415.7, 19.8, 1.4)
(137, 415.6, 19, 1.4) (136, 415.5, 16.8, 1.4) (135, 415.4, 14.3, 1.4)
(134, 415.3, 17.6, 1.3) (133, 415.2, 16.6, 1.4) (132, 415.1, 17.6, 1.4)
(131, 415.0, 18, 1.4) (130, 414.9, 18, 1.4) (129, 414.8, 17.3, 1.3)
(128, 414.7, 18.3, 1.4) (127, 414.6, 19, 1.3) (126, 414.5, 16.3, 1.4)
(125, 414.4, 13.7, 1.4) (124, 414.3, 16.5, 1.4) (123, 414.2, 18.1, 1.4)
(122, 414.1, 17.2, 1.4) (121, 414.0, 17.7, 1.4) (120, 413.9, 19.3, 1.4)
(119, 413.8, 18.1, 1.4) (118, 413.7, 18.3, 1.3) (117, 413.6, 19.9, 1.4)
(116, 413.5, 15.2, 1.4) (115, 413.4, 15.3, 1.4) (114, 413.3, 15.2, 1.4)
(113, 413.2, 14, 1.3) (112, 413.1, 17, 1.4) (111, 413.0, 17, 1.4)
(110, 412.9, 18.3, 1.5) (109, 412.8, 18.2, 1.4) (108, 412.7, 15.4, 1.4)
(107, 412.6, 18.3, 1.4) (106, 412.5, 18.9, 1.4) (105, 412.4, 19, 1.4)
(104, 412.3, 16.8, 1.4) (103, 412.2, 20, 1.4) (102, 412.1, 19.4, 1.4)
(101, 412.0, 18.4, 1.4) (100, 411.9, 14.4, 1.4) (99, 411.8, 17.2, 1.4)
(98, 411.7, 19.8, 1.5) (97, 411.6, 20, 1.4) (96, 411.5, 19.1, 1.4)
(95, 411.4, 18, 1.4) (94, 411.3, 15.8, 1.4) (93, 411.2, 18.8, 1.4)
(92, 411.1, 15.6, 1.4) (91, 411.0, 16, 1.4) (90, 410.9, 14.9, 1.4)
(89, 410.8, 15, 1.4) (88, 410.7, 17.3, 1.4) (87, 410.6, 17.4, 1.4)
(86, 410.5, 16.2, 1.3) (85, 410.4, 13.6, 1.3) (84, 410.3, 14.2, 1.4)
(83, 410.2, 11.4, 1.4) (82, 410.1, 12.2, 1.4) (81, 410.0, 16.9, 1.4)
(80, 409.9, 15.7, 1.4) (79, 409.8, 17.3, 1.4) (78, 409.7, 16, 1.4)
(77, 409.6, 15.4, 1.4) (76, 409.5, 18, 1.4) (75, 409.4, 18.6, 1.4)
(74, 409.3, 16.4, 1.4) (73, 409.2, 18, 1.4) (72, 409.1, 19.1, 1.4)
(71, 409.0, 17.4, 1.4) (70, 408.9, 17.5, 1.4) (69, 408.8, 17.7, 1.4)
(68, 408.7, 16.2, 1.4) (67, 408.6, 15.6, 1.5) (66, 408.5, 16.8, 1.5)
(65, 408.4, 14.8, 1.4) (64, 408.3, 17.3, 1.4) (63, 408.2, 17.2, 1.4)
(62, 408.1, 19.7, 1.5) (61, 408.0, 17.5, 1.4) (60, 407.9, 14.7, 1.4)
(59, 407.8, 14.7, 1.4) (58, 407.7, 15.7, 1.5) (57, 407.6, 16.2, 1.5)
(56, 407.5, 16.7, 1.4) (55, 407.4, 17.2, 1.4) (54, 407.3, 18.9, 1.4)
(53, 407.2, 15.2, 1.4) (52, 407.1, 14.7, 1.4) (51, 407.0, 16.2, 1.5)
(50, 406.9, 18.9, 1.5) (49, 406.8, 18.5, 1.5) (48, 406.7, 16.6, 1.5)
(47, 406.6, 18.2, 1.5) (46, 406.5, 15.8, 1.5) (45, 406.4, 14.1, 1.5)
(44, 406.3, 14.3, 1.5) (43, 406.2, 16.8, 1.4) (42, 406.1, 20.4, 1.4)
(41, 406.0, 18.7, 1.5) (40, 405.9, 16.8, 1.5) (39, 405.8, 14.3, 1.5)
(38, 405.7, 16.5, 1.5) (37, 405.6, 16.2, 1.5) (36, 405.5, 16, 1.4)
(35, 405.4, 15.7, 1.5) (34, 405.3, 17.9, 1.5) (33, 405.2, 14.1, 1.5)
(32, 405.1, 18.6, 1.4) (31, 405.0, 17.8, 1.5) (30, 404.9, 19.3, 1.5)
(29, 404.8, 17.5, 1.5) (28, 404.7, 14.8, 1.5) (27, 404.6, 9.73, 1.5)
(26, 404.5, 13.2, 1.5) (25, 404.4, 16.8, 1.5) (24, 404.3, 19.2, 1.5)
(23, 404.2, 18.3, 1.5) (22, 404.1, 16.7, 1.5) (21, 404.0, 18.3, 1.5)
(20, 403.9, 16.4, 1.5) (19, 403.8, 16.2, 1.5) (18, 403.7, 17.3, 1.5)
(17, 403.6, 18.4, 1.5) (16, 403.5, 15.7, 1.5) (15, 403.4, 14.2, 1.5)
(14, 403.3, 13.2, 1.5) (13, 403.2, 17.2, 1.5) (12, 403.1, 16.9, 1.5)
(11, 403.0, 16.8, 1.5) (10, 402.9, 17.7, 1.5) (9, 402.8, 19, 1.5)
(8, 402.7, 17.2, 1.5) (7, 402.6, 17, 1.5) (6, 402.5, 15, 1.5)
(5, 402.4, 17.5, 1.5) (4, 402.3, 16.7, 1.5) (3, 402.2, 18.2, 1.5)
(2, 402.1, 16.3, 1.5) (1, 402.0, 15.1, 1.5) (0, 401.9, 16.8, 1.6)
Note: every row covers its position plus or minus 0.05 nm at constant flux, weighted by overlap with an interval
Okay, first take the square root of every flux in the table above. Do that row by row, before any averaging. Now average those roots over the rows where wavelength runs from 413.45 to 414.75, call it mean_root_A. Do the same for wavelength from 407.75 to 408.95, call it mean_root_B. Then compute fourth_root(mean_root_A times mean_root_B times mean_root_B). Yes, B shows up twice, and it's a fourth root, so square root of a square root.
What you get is 2.89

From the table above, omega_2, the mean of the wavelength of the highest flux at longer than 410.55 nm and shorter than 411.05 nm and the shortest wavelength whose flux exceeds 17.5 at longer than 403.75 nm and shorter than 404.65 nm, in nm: 407.30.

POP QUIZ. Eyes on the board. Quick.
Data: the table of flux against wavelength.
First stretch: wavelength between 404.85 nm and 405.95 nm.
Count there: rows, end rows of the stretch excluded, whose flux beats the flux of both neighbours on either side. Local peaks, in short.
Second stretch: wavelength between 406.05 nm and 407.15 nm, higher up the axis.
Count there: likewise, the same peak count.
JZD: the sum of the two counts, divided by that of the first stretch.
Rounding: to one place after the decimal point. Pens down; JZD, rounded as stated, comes 1.7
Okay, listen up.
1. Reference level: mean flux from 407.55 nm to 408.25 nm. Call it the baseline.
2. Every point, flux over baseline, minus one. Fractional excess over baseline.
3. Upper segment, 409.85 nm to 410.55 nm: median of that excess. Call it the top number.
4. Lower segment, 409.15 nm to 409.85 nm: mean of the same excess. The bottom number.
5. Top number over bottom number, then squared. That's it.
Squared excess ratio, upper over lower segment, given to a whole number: 17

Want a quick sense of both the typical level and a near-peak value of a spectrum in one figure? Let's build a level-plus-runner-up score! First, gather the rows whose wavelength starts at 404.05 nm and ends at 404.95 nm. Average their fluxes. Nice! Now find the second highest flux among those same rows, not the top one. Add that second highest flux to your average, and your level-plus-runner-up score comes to 35.4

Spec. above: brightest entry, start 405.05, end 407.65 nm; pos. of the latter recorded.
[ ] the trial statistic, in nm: 406.1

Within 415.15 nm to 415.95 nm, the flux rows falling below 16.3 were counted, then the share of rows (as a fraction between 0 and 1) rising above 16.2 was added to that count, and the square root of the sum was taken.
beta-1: 1.4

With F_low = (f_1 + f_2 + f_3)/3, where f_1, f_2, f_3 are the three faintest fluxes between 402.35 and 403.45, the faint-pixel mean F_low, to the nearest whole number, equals 14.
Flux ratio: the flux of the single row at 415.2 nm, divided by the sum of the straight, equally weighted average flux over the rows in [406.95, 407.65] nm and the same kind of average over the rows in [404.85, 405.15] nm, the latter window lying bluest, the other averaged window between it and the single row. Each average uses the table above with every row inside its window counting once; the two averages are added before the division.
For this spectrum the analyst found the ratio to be 0.47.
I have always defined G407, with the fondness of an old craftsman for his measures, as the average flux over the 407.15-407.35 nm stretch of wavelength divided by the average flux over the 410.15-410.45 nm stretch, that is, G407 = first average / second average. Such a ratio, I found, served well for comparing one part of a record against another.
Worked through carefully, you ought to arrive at 1.30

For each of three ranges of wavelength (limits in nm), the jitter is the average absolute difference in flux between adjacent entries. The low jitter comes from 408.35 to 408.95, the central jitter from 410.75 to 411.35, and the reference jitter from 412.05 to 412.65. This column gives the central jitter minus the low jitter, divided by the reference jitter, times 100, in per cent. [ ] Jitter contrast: 34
